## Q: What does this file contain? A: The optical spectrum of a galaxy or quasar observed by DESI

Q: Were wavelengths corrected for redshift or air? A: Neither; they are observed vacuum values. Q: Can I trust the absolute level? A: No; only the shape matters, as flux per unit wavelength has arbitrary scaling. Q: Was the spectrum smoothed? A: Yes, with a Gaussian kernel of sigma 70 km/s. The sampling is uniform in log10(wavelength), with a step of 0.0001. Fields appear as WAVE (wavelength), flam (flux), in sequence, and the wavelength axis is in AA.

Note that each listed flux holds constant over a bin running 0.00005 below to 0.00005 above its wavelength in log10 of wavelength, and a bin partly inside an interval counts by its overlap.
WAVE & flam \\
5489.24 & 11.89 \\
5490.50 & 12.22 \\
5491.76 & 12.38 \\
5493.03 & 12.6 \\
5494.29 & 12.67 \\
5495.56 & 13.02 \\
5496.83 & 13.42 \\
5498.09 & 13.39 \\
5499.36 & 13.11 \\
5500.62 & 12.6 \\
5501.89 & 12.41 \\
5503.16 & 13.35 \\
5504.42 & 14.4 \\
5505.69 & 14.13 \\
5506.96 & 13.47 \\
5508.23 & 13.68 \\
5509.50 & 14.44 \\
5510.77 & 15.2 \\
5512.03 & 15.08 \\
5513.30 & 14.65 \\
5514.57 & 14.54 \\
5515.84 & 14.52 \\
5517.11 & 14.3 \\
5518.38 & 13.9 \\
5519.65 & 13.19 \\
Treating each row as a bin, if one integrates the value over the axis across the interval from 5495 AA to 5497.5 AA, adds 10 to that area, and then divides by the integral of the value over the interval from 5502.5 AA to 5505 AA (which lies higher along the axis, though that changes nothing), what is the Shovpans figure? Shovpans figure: 1.24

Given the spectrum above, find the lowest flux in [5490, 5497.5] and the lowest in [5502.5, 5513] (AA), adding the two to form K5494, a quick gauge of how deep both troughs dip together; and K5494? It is 25.6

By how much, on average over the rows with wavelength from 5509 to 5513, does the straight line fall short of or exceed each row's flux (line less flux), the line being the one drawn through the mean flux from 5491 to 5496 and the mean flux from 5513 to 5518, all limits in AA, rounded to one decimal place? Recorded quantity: -0.8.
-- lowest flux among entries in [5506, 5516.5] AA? 13.47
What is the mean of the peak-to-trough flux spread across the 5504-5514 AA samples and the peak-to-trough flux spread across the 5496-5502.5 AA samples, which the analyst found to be 1.37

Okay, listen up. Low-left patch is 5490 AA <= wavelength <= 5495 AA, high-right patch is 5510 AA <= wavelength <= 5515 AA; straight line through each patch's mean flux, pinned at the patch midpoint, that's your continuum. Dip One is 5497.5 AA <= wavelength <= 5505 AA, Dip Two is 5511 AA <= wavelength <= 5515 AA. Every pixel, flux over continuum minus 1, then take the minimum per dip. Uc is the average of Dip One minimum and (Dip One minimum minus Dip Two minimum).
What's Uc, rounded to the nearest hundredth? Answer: -0.07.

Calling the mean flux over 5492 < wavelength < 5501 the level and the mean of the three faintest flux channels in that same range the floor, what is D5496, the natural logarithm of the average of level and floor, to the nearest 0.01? 2.55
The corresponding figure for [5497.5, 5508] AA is 2.57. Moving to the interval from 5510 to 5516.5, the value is 2.69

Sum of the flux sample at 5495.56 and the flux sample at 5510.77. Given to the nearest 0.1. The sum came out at 28.2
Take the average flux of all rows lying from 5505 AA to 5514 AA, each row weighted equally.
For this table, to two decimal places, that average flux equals 14.38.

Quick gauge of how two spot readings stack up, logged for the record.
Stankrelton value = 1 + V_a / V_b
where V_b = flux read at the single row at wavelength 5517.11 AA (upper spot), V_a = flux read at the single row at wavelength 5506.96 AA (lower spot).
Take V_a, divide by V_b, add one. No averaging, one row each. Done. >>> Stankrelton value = 1.94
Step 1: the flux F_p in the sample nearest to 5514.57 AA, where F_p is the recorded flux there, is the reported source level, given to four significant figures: 14.54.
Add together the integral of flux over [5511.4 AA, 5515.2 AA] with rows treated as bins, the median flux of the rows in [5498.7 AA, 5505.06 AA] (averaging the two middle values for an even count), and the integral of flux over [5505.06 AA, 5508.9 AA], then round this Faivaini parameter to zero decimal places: 122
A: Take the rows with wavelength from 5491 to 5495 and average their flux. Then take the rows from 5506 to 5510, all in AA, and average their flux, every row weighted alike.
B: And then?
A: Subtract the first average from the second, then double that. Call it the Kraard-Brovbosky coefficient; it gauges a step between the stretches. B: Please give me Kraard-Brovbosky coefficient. 2.6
